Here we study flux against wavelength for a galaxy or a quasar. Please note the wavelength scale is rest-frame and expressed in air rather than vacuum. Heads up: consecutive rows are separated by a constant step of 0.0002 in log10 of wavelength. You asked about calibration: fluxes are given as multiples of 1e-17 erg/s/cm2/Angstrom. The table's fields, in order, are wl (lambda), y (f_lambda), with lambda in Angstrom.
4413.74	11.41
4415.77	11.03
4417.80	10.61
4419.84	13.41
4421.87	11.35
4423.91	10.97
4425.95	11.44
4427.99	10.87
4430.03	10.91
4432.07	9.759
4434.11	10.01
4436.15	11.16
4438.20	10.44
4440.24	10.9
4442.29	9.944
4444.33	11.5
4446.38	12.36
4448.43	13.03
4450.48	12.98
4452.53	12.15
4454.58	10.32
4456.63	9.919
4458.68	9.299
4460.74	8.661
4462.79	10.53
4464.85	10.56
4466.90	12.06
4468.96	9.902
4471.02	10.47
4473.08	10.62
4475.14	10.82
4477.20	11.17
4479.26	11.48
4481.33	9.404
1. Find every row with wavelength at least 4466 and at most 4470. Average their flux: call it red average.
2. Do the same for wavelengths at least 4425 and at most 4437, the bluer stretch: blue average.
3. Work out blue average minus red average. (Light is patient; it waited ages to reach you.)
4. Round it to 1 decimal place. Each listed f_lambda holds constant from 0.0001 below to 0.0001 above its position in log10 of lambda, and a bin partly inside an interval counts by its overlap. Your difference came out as -0.3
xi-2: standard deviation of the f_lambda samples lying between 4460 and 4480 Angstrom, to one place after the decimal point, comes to 0.9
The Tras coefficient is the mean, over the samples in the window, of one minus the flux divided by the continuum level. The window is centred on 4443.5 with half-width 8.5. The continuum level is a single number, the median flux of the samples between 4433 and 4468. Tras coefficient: -0.09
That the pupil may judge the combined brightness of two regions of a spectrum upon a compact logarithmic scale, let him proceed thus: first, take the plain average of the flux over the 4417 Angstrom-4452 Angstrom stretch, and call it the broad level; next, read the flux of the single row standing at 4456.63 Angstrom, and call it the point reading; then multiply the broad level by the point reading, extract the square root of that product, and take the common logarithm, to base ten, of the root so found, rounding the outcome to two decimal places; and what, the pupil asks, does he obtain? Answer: 1.02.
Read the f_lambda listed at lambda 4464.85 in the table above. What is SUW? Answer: 10.56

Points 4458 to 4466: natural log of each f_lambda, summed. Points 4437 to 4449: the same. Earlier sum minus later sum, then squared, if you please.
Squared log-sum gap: 30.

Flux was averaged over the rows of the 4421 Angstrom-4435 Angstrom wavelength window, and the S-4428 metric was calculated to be 10.8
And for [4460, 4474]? 10.4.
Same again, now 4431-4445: 10.5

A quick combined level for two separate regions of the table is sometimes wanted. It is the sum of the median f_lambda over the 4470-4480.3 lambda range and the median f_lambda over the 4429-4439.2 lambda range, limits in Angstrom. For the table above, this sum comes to 21.3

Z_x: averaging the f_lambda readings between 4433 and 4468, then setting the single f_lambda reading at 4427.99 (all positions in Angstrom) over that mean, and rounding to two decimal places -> 0.99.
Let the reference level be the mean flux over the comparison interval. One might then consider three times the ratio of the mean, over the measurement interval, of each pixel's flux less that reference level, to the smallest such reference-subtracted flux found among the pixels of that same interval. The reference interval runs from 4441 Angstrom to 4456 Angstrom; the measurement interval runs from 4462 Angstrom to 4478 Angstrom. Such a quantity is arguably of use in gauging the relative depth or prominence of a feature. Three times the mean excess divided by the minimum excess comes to 1.6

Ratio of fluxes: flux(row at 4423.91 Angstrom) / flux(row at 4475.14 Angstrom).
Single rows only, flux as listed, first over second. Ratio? 1.01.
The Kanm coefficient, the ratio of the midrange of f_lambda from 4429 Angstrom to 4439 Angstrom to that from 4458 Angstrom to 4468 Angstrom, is 1.01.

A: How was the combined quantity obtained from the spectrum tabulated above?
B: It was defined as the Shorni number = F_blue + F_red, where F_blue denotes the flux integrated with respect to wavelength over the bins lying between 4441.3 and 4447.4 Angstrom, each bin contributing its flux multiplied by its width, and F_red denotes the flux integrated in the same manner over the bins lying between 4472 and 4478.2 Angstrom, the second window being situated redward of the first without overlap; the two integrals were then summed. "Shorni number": 136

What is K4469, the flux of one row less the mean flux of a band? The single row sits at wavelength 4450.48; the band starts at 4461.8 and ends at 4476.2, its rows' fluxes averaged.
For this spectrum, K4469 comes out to 2.3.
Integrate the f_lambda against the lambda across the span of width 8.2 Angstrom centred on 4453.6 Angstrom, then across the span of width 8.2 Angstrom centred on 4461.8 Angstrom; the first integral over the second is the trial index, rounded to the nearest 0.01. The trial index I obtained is 1.16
